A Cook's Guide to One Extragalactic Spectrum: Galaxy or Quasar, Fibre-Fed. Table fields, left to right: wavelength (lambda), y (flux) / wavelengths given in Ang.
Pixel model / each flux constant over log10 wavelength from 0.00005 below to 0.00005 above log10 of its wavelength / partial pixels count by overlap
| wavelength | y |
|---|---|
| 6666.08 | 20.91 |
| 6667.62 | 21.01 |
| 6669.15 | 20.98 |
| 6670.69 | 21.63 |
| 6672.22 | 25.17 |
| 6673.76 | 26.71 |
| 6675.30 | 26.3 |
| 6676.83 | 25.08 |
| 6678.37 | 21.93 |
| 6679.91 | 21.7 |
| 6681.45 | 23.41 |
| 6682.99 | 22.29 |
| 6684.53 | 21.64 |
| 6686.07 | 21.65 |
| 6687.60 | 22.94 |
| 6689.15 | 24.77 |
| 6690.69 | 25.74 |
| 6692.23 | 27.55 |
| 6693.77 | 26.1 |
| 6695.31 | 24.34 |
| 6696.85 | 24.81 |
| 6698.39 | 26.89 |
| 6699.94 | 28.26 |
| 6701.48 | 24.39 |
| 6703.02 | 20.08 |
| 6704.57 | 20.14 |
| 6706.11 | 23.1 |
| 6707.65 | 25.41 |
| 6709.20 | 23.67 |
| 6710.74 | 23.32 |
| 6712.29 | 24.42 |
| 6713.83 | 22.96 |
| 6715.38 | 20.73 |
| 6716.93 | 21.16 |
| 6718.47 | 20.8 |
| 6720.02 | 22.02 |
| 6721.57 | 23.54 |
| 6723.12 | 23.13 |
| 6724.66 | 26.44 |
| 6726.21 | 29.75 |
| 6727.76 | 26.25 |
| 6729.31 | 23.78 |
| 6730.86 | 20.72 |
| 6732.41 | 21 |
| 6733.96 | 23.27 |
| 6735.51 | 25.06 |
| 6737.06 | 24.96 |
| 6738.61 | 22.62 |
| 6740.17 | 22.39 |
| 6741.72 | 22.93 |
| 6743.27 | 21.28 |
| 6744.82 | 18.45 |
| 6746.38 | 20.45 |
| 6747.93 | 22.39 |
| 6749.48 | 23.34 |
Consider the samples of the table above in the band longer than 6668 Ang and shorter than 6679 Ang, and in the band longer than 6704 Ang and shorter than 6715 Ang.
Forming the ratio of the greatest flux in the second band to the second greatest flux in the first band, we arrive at 0.97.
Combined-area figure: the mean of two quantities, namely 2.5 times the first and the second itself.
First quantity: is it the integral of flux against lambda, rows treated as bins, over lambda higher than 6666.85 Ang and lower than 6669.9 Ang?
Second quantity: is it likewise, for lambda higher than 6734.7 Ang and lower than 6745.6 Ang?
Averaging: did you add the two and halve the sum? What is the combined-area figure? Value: 203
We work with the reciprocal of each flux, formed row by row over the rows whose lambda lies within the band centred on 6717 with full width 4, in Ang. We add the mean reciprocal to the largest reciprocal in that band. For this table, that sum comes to 0.096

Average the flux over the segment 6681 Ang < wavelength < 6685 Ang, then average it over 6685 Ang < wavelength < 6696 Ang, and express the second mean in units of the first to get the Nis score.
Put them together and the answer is 1.10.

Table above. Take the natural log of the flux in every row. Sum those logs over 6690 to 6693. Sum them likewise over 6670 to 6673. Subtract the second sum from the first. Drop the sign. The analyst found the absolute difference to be 0.26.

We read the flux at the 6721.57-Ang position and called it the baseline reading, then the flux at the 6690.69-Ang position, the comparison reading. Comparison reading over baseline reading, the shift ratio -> 1.09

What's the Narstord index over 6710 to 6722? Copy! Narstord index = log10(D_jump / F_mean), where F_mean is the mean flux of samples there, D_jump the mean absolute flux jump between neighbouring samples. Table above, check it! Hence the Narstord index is -1.27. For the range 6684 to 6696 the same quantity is -1.27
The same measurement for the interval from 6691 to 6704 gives -1.06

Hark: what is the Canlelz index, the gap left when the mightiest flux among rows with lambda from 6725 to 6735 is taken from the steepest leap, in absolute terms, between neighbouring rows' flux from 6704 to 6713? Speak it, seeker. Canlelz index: -27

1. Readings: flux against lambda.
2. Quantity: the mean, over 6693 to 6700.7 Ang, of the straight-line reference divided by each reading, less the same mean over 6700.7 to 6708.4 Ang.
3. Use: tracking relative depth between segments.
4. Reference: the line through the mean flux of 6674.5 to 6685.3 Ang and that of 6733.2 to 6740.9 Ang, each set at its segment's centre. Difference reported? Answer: -0.15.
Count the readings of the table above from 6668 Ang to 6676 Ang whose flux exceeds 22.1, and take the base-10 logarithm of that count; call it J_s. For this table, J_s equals 0.48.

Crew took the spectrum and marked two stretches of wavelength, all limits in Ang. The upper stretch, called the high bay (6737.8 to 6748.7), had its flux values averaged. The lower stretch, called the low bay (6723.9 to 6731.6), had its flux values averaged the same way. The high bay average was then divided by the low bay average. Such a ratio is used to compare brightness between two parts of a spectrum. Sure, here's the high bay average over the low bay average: 0.85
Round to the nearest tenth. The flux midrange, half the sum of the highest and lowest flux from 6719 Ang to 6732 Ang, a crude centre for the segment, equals 25.2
